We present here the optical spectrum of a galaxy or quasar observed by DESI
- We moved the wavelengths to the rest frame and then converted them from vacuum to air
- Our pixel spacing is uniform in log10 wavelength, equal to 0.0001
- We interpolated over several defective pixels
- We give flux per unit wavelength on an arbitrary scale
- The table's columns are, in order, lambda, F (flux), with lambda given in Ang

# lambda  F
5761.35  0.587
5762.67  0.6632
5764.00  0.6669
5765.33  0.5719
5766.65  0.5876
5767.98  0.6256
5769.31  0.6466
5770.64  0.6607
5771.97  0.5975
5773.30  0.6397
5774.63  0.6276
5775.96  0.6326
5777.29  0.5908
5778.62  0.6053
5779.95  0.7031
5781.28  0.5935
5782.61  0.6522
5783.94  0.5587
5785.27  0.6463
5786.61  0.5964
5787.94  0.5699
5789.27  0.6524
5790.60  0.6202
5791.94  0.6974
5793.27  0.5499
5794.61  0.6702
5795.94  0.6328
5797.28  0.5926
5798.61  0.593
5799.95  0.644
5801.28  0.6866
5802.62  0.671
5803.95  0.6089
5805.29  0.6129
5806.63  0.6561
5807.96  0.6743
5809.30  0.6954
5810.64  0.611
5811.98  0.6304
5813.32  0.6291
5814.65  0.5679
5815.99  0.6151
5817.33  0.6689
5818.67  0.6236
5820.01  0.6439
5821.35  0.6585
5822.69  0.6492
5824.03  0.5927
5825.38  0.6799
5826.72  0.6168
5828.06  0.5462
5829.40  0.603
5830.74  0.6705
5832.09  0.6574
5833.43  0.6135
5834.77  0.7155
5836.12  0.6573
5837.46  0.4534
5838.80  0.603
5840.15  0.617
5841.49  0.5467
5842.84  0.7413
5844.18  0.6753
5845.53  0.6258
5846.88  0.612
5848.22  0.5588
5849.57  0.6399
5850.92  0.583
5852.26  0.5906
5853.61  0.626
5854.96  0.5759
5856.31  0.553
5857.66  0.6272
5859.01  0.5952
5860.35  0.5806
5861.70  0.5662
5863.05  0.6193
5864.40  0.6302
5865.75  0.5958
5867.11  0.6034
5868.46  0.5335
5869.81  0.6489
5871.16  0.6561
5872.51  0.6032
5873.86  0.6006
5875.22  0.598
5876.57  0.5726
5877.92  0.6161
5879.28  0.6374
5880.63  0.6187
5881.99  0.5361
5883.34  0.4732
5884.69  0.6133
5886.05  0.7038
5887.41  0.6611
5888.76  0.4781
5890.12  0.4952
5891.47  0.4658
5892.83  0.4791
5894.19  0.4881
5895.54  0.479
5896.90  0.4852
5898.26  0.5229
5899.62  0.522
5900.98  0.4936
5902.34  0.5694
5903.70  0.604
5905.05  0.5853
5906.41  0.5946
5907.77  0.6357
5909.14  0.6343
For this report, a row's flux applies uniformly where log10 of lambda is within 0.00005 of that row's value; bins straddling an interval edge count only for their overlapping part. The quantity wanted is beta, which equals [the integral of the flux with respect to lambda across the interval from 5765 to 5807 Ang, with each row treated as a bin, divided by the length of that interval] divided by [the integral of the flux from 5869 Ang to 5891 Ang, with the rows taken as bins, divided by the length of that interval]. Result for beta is 1.05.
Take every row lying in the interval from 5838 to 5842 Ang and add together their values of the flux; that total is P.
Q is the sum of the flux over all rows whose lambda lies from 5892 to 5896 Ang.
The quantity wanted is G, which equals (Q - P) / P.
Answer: -0.18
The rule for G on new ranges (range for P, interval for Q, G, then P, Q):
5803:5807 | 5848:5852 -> -0.05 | 1.88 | 1.78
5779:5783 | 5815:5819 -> -0.02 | 1.95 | 1.91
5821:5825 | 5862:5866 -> -0.03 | 1.90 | 1.85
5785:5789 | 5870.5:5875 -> 0.03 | 1.81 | 1.86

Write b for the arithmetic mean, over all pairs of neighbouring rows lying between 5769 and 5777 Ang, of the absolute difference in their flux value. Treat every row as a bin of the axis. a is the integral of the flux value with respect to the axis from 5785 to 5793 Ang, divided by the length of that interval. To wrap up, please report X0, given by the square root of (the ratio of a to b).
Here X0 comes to 4.8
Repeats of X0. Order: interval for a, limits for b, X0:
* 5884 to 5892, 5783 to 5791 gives 3.2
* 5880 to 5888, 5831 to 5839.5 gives 2.3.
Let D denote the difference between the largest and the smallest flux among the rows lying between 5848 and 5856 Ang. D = 0.081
